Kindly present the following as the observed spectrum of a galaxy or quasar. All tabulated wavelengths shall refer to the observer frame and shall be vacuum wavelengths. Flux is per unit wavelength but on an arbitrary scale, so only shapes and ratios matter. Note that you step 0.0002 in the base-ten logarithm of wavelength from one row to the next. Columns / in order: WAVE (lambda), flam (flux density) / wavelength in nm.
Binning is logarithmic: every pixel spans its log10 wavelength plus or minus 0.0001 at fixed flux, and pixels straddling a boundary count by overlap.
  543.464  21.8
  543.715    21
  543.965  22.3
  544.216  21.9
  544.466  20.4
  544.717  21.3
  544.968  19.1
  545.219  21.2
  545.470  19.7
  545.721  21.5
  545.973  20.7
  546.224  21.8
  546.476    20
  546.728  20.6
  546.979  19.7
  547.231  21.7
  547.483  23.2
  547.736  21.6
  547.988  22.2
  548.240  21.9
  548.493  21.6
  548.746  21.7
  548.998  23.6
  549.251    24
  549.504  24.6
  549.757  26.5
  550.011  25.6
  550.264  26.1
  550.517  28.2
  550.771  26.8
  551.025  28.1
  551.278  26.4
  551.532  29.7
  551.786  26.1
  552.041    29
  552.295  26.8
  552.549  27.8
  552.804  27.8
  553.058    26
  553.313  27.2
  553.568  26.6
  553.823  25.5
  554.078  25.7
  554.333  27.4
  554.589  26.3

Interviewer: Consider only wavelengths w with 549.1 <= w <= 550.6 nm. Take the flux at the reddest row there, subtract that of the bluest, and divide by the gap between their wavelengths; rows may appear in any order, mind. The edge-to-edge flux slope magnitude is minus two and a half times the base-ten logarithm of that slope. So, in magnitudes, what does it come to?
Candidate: -1.3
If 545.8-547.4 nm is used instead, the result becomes 0.2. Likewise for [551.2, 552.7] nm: -0.1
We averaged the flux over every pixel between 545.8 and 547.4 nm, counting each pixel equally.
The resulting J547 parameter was 21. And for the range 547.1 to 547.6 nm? 22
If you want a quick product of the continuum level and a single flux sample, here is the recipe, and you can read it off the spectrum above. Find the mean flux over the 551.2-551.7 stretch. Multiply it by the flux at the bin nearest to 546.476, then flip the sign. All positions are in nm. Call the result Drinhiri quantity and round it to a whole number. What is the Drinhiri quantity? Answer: -561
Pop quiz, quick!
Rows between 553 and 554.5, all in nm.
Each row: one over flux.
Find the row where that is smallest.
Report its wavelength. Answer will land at 554.333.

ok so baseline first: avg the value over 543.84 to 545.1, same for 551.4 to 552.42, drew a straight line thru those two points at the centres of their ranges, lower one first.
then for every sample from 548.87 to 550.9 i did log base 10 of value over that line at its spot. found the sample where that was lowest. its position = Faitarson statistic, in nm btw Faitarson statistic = 548.998 nm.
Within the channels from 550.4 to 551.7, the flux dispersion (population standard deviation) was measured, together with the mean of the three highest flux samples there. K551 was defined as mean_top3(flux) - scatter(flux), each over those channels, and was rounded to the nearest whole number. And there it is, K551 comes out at 27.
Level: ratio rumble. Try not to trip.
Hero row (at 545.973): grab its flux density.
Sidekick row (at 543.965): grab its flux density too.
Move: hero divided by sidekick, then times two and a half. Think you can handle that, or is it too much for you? 2.3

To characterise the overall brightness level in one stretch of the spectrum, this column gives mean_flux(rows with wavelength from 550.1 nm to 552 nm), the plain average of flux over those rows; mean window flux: 27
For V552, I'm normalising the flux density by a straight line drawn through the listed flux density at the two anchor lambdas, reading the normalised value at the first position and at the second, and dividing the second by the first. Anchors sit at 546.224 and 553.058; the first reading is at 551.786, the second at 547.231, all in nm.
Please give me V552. 0.94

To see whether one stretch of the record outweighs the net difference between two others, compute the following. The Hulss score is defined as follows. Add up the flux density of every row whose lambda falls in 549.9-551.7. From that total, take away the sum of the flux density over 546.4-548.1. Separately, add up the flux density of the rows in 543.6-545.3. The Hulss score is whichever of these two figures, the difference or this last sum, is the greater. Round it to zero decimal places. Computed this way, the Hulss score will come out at 147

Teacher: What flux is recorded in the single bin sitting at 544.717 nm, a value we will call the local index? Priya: 21.3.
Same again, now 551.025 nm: 28.1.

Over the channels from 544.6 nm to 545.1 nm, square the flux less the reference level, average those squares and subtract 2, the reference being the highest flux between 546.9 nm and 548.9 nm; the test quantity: 8.2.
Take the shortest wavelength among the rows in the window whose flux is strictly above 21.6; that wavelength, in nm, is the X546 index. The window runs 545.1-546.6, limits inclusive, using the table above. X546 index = 546.224 nm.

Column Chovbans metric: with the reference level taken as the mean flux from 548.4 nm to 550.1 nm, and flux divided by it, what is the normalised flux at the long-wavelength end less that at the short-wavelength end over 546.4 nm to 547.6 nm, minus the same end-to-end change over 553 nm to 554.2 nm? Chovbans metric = 0.15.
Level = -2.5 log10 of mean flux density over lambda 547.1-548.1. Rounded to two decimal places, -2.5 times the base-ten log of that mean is -3.36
